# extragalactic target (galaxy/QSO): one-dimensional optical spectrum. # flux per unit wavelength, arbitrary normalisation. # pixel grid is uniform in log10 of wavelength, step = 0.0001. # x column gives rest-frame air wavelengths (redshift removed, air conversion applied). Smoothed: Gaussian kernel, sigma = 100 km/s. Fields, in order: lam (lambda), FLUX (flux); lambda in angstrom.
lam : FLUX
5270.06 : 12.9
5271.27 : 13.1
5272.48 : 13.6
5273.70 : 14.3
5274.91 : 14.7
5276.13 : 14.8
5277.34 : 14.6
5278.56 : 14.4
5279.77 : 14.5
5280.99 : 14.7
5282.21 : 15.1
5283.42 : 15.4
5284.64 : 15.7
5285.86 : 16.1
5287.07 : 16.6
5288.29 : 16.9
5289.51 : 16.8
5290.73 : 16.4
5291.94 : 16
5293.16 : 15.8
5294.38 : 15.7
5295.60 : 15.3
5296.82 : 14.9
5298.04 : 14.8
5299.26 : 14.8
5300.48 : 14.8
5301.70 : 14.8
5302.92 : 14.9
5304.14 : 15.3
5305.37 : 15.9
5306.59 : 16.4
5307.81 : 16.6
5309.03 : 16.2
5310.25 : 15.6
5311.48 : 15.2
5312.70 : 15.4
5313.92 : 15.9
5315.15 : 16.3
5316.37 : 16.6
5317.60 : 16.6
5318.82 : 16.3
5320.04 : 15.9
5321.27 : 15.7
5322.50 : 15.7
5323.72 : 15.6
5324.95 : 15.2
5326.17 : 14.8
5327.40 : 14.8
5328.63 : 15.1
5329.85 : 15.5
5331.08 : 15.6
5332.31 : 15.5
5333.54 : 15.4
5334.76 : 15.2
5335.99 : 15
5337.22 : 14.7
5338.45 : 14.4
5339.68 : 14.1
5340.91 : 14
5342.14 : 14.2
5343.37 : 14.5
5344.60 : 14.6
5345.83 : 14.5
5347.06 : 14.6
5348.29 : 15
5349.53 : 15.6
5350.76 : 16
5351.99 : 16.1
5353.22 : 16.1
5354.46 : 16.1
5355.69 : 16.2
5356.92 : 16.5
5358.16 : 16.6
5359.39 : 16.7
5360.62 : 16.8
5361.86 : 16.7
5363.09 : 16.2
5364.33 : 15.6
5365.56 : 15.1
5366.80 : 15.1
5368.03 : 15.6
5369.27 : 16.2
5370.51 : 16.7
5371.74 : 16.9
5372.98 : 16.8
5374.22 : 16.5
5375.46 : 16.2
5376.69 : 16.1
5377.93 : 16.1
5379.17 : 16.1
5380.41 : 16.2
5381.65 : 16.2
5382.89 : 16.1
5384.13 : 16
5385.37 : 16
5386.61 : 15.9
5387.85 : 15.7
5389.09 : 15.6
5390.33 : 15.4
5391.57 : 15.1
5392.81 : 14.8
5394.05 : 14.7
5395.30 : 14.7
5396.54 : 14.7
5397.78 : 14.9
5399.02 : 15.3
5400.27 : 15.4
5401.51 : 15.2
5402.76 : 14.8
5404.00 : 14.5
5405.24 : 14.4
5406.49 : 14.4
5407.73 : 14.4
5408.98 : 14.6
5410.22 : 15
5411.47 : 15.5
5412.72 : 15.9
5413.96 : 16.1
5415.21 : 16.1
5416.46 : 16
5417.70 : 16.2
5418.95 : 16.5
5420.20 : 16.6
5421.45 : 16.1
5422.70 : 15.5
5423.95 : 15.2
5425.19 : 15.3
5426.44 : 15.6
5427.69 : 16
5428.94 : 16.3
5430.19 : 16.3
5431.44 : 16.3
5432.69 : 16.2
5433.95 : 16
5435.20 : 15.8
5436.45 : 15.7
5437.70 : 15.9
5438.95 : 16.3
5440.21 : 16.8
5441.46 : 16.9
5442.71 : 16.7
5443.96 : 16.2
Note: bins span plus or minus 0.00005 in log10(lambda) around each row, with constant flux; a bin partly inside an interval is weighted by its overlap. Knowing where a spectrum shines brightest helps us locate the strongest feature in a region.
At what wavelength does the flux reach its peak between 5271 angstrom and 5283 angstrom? 5282.21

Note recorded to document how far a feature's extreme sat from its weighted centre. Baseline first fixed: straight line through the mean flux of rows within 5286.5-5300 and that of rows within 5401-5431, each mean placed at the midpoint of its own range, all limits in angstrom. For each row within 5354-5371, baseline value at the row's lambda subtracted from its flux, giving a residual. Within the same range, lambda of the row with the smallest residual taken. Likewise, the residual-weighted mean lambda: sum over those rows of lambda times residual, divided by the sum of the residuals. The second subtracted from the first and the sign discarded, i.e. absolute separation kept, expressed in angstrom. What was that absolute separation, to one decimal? 5.0 angstrom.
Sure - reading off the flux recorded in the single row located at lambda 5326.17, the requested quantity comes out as 14.8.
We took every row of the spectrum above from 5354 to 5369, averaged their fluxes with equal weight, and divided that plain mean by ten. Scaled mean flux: 1.61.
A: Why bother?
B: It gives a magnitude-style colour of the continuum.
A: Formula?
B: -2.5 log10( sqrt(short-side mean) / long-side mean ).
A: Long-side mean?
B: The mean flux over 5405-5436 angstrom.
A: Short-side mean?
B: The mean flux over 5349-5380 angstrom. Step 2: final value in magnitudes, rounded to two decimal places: 1.48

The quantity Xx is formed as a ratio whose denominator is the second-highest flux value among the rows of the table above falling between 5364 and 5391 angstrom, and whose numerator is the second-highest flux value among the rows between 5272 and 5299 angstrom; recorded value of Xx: 1.00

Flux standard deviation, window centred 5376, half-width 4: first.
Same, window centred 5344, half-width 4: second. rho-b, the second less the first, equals -0.04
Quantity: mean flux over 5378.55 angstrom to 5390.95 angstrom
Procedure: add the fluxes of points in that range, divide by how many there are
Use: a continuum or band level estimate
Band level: 15.9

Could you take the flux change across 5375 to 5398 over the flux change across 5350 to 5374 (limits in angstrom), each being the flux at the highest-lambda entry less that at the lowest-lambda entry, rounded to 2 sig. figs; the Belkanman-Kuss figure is -1.6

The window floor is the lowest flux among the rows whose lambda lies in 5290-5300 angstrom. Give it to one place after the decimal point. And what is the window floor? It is 14.8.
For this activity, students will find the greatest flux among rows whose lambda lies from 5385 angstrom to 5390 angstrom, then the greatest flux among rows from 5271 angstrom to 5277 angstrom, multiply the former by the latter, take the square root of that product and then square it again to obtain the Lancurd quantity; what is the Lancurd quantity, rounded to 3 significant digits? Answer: 237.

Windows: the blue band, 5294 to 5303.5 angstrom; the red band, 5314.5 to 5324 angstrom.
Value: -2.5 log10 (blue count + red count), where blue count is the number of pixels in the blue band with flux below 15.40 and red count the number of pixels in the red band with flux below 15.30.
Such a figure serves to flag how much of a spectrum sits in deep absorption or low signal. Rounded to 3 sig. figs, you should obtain -2.11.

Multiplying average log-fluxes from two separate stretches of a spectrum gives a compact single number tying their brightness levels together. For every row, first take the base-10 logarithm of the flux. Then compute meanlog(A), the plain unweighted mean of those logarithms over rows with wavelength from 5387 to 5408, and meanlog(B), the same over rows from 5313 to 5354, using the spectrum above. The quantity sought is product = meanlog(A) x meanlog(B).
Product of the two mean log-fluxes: 1.39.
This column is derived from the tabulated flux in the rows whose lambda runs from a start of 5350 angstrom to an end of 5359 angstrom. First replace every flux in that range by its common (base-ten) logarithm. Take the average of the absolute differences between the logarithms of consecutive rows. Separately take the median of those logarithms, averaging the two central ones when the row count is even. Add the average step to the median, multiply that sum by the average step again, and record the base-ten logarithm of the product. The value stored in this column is -2.49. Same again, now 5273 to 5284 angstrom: -2.09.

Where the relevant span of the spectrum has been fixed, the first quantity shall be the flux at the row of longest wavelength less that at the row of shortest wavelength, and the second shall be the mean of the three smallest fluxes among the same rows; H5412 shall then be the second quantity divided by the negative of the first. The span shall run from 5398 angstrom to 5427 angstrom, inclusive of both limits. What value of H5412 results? -48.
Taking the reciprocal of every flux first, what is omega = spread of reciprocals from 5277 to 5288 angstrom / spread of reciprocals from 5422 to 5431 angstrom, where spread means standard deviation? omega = 1.8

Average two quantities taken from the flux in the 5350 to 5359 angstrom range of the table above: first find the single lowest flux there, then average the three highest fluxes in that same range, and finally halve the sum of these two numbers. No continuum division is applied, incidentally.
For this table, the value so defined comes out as 16.2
